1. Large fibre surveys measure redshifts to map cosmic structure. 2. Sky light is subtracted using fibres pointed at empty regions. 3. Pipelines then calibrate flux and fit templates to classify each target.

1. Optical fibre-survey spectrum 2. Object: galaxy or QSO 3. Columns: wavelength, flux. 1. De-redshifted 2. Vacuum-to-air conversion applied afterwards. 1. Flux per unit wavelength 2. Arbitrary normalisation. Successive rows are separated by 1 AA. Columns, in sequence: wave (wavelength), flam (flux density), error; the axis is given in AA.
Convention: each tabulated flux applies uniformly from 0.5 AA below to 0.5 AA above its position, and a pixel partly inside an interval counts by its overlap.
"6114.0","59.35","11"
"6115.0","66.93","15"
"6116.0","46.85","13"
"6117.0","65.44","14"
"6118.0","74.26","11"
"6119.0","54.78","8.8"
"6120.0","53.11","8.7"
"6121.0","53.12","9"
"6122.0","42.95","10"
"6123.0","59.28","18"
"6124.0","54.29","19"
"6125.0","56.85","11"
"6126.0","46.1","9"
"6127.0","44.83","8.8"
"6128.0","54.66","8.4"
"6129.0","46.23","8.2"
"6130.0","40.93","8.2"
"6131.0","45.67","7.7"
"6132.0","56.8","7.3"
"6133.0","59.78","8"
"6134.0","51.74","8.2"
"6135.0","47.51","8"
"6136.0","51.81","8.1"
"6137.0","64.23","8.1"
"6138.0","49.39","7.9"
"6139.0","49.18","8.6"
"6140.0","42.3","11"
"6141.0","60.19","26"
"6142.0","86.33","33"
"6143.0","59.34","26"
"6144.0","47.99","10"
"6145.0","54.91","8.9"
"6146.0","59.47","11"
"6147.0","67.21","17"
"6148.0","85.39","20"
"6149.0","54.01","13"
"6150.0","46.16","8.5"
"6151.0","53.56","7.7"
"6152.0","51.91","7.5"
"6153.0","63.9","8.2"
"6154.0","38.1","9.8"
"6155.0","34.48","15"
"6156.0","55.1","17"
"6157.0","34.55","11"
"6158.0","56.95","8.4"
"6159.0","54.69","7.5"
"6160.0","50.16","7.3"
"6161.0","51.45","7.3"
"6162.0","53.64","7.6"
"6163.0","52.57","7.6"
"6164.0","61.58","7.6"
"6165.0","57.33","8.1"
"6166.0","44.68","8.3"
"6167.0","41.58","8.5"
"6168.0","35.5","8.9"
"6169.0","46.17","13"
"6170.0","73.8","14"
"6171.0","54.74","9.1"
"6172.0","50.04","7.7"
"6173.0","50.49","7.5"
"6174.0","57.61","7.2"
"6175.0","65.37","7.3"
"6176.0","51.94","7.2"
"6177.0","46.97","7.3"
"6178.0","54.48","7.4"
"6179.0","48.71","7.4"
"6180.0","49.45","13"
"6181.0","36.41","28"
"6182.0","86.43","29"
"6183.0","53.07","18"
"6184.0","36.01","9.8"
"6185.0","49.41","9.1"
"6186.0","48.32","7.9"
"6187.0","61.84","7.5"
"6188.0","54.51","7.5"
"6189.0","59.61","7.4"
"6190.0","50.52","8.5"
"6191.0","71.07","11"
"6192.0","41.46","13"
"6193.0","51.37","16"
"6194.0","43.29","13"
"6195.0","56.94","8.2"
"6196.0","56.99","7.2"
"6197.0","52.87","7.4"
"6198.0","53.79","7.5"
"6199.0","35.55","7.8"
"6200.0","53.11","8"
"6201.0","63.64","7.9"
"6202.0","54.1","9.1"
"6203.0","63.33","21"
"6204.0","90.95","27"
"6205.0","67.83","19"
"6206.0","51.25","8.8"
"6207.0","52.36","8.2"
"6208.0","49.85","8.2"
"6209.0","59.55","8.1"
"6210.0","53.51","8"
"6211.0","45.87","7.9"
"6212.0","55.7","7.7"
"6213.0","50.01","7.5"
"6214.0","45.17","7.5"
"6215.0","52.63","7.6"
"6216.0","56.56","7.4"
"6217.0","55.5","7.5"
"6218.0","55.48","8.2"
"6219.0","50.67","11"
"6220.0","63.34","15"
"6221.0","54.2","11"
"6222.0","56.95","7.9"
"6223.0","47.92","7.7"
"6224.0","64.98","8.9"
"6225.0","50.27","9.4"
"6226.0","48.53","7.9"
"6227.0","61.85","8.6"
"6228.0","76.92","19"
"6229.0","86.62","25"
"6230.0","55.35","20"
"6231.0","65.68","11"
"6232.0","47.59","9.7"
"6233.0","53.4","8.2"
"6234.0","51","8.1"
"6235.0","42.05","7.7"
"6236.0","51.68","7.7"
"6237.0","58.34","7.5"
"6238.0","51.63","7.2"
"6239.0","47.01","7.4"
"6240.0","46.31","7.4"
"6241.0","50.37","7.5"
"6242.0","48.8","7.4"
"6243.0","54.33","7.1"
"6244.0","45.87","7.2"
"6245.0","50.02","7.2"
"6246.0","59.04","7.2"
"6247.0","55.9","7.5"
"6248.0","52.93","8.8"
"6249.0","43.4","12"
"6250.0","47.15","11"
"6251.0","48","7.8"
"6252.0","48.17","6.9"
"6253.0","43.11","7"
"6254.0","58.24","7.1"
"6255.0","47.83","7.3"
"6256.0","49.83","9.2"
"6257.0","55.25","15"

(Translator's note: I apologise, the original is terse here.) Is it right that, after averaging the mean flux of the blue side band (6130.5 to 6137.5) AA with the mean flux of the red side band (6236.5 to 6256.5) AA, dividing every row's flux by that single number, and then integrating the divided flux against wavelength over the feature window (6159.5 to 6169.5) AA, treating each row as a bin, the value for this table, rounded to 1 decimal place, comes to 9.5 AA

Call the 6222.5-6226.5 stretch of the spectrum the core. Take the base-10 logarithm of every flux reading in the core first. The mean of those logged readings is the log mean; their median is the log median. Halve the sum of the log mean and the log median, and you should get 1.71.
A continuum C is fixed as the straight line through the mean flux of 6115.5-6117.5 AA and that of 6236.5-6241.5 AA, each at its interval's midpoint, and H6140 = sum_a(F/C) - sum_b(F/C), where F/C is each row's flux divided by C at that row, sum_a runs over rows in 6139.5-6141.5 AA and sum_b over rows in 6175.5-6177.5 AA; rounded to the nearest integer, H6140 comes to 0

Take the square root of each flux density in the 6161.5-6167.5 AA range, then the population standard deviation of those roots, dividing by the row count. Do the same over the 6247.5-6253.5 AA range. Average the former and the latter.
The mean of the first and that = 0.36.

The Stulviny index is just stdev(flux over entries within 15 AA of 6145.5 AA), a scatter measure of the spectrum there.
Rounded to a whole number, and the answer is 12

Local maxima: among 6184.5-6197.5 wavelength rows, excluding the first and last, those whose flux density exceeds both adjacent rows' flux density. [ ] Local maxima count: 5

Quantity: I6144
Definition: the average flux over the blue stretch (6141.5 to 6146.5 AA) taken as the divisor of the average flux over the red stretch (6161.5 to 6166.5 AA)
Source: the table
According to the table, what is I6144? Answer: 0.88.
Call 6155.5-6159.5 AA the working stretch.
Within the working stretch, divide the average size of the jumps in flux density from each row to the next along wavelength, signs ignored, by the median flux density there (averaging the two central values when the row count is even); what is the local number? 0.27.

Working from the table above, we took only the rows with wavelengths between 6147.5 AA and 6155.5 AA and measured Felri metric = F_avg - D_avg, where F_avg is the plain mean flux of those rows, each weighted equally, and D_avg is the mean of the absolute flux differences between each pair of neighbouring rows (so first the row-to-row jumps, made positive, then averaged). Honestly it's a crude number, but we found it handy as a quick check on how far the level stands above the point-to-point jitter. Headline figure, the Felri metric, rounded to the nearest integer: 41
